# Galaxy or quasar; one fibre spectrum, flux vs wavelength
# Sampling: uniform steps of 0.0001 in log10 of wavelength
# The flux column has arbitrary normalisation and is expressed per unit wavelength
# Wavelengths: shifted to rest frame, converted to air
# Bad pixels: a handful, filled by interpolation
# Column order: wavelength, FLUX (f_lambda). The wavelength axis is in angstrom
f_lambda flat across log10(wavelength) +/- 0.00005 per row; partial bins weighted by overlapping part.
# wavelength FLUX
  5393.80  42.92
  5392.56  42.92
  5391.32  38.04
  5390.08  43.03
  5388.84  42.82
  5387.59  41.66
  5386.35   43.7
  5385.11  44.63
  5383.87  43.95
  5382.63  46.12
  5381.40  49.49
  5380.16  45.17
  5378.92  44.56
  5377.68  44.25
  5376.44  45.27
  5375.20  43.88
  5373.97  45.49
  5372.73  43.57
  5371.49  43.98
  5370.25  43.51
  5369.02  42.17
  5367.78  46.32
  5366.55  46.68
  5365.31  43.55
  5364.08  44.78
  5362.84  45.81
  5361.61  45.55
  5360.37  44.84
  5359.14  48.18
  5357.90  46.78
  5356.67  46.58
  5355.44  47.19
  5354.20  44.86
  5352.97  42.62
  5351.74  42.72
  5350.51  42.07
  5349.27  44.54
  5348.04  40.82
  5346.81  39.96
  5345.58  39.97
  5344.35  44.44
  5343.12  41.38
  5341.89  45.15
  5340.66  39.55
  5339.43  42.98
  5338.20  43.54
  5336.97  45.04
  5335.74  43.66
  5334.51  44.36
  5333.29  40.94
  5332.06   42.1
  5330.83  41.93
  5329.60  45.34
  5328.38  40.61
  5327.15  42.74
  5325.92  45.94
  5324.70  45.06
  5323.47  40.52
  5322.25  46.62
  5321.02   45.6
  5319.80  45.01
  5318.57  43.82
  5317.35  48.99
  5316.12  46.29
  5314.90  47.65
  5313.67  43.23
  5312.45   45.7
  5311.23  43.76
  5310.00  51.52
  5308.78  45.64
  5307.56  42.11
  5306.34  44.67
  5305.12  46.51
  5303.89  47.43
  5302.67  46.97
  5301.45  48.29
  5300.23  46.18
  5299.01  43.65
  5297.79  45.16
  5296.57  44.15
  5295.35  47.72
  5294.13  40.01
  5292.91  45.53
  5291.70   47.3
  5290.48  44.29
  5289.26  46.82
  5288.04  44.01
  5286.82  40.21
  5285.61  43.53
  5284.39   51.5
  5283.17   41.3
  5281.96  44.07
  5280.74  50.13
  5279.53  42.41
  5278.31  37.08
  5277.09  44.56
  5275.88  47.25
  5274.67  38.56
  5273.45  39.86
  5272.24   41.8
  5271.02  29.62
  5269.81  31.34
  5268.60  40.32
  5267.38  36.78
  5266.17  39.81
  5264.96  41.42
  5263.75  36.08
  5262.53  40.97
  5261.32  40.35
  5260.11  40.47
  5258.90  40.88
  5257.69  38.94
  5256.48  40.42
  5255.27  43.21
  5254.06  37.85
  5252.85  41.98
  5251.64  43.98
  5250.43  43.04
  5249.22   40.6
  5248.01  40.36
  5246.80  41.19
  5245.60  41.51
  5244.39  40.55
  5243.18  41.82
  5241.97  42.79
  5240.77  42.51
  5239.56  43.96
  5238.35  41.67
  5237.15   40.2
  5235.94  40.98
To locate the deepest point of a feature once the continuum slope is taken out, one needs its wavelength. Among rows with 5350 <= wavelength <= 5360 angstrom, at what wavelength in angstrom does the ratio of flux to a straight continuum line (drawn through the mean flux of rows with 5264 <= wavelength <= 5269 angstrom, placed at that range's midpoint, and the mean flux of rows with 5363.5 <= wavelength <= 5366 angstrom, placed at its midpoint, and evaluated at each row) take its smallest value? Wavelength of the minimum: 5350.51 angstrom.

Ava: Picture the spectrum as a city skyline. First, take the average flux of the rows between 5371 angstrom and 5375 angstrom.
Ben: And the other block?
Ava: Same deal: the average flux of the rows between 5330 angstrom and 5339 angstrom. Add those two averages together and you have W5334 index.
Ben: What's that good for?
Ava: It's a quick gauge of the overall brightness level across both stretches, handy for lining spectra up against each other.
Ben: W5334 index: 87.4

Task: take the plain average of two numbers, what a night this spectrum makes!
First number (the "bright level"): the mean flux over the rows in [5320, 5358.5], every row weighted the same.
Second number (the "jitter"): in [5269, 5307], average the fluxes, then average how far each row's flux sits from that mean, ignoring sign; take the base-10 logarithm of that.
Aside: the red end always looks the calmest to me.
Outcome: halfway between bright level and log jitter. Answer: 22.0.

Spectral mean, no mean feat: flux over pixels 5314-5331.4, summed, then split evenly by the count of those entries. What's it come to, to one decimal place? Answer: 44.7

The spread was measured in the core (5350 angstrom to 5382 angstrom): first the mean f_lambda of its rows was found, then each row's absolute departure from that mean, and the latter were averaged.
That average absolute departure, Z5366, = 1.43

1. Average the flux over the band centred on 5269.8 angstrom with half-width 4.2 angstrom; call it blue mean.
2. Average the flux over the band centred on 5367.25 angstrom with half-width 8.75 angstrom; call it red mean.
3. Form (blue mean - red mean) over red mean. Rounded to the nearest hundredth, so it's -0.17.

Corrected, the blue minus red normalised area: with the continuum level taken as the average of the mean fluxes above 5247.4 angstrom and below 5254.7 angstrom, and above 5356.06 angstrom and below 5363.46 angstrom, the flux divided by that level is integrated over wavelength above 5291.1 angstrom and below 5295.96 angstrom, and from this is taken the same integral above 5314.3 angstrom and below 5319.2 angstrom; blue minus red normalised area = -0.20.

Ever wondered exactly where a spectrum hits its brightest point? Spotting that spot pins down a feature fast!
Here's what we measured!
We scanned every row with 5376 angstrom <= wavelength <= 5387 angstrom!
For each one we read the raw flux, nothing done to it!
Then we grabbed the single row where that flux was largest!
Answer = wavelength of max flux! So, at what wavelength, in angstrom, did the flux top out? 5381.40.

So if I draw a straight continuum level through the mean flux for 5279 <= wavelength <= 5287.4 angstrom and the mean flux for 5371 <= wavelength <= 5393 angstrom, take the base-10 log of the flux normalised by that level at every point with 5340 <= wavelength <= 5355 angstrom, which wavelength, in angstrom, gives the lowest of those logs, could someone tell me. 5340.66 angstrom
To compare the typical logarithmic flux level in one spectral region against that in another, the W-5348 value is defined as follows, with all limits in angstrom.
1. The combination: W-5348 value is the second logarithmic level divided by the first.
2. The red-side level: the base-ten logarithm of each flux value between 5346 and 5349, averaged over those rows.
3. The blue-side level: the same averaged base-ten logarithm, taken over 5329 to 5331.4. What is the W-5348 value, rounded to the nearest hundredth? 1.02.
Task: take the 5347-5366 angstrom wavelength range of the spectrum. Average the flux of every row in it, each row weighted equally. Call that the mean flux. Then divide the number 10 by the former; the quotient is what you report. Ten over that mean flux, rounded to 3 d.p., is 0.224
